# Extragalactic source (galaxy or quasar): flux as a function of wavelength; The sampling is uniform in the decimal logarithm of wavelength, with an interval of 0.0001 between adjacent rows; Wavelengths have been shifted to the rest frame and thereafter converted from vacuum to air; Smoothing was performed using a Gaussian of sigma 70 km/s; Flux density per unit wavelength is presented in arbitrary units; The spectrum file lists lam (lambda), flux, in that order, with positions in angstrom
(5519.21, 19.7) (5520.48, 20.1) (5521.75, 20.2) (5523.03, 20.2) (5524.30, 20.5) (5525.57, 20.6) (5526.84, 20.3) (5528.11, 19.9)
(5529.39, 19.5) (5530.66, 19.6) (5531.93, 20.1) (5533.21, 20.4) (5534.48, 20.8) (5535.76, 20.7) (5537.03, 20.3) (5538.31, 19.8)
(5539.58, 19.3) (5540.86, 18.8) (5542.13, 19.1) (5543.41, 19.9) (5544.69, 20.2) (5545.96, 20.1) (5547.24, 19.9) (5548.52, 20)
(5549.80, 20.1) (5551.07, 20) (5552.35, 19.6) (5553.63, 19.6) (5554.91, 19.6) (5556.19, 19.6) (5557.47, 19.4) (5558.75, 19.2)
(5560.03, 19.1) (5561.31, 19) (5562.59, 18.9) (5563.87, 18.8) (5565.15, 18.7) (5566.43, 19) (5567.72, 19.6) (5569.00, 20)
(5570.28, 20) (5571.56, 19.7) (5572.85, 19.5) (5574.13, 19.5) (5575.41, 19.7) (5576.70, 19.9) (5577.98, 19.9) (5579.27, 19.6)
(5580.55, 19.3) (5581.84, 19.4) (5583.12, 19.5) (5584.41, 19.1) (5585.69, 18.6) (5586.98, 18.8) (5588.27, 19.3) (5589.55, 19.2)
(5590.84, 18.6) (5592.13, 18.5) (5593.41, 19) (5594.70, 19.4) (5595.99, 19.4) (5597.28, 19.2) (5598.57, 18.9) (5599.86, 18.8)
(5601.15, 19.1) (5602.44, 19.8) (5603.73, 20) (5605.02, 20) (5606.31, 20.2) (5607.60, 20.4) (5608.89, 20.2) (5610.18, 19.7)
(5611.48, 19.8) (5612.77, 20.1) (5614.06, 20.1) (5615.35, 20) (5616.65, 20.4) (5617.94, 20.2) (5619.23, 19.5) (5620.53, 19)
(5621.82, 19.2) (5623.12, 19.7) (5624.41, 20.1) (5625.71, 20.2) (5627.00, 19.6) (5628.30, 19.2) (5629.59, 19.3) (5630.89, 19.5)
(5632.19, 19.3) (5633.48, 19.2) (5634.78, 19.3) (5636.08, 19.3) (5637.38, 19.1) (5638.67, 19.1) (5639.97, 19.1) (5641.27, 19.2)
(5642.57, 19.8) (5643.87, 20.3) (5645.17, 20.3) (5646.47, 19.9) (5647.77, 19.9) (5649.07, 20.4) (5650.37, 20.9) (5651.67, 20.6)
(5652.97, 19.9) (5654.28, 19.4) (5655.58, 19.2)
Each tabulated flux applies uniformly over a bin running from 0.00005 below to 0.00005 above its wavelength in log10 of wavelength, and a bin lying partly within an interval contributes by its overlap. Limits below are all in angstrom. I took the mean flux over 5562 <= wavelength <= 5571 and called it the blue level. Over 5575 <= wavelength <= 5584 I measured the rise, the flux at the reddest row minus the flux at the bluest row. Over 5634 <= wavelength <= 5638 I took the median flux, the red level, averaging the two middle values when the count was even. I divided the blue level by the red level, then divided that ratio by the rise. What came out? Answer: -5.0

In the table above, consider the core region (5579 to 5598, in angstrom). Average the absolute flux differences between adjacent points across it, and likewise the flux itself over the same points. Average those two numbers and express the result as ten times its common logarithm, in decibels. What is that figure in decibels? 9.9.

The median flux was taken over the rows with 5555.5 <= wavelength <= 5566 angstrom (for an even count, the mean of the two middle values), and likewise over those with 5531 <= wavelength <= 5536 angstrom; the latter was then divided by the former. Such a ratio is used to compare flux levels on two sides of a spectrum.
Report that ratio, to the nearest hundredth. 1.08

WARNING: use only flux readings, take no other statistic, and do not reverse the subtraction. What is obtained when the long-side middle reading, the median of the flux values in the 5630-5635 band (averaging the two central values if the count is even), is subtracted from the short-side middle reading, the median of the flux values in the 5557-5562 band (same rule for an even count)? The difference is -0.15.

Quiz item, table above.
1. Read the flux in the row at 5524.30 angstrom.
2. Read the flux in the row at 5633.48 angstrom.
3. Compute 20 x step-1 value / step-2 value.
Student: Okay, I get 21.4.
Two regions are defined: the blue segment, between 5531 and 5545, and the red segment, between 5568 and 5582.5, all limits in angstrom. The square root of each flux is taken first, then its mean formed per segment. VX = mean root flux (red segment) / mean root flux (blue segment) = 0.99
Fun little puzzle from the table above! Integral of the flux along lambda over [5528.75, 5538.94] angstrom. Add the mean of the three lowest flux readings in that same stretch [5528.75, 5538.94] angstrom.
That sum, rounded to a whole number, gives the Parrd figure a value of 225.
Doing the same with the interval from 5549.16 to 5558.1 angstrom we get 196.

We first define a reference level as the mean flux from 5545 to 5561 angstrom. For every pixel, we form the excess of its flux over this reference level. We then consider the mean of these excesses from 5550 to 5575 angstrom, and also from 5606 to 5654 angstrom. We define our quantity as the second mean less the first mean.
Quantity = 0.4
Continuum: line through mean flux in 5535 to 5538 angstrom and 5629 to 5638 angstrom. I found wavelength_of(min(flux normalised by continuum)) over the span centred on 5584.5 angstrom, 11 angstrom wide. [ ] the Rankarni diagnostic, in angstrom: 5585.69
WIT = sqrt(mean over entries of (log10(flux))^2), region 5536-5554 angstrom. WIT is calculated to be 1.296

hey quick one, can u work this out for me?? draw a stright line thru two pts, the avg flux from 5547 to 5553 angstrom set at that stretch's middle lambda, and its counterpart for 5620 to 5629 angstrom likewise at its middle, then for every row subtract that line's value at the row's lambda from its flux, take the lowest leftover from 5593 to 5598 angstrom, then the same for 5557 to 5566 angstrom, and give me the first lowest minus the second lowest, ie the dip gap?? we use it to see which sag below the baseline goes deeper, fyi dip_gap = 0.43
